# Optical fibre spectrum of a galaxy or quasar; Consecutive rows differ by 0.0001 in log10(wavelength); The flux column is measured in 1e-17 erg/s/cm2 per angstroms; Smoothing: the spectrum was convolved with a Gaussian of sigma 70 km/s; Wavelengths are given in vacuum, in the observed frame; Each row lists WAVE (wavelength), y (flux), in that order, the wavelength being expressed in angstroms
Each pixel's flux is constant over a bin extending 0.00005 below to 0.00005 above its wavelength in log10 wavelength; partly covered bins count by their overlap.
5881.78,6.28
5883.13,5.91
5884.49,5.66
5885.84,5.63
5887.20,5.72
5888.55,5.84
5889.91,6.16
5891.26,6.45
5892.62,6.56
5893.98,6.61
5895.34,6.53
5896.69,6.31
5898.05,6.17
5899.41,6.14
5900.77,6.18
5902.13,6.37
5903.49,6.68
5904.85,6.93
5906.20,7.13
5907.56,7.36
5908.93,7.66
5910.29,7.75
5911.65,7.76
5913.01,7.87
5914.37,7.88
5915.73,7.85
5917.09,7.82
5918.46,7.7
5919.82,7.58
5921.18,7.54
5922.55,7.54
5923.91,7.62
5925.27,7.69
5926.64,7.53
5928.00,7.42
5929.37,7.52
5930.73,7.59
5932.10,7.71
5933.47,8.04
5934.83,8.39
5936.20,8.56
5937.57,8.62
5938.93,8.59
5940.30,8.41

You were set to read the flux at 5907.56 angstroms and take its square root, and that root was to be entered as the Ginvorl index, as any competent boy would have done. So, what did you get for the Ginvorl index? 2.71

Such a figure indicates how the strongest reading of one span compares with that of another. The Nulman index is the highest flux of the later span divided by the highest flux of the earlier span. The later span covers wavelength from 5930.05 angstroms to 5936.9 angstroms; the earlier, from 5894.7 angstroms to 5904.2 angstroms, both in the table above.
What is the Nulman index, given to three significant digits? 1.28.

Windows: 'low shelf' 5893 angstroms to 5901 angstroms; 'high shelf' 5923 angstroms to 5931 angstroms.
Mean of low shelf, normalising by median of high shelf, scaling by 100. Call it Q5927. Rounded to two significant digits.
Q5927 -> 84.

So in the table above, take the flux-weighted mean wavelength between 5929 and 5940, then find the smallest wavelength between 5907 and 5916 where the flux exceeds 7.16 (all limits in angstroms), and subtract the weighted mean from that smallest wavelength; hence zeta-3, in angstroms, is -26.8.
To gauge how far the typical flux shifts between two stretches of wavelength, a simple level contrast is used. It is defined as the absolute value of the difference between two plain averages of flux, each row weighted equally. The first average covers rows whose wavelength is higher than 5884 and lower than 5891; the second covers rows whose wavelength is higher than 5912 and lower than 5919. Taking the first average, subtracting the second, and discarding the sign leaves 2.0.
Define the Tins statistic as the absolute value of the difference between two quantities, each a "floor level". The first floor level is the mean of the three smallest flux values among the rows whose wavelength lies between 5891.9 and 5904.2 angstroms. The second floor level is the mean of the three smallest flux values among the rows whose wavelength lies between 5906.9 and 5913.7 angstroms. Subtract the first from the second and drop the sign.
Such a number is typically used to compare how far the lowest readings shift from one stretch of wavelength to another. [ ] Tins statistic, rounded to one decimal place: 1.4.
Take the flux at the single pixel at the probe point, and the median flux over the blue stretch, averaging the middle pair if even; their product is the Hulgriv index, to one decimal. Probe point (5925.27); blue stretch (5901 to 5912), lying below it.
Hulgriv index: 55.7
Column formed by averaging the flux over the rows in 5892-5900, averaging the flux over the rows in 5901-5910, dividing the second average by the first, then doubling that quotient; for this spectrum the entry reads 2.20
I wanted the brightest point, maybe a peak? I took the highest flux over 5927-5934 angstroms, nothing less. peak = 8.04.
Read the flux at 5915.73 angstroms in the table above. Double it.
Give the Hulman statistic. 15.7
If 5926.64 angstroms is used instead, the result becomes 15.1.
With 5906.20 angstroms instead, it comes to 14.3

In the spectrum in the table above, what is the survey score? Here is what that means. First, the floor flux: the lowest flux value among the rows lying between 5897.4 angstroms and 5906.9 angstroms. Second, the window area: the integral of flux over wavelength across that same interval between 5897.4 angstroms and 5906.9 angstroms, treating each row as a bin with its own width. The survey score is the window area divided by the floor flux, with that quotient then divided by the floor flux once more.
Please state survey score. 1.64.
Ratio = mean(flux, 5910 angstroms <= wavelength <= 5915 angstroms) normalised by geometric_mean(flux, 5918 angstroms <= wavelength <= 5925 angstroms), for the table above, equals 1.03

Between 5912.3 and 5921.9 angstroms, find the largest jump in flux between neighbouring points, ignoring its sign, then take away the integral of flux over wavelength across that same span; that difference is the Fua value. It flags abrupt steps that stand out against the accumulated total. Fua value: -74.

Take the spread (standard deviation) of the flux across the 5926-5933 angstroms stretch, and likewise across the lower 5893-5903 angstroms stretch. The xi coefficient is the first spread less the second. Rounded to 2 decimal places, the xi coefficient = -0.08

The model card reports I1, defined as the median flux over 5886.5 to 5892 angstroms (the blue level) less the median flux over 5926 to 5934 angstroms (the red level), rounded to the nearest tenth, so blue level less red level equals -1.6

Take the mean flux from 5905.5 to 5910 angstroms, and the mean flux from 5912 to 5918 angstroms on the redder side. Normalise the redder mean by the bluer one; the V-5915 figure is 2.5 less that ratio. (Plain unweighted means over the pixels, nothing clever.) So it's 1.44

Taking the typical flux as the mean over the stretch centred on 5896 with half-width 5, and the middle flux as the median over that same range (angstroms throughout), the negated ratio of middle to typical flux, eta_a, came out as -1.00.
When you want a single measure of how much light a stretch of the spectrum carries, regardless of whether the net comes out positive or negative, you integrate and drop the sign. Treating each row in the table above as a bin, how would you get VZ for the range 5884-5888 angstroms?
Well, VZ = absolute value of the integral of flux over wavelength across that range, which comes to 23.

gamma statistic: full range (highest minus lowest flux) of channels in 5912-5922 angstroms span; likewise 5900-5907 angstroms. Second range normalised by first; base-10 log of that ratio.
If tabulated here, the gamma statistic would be 0.4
